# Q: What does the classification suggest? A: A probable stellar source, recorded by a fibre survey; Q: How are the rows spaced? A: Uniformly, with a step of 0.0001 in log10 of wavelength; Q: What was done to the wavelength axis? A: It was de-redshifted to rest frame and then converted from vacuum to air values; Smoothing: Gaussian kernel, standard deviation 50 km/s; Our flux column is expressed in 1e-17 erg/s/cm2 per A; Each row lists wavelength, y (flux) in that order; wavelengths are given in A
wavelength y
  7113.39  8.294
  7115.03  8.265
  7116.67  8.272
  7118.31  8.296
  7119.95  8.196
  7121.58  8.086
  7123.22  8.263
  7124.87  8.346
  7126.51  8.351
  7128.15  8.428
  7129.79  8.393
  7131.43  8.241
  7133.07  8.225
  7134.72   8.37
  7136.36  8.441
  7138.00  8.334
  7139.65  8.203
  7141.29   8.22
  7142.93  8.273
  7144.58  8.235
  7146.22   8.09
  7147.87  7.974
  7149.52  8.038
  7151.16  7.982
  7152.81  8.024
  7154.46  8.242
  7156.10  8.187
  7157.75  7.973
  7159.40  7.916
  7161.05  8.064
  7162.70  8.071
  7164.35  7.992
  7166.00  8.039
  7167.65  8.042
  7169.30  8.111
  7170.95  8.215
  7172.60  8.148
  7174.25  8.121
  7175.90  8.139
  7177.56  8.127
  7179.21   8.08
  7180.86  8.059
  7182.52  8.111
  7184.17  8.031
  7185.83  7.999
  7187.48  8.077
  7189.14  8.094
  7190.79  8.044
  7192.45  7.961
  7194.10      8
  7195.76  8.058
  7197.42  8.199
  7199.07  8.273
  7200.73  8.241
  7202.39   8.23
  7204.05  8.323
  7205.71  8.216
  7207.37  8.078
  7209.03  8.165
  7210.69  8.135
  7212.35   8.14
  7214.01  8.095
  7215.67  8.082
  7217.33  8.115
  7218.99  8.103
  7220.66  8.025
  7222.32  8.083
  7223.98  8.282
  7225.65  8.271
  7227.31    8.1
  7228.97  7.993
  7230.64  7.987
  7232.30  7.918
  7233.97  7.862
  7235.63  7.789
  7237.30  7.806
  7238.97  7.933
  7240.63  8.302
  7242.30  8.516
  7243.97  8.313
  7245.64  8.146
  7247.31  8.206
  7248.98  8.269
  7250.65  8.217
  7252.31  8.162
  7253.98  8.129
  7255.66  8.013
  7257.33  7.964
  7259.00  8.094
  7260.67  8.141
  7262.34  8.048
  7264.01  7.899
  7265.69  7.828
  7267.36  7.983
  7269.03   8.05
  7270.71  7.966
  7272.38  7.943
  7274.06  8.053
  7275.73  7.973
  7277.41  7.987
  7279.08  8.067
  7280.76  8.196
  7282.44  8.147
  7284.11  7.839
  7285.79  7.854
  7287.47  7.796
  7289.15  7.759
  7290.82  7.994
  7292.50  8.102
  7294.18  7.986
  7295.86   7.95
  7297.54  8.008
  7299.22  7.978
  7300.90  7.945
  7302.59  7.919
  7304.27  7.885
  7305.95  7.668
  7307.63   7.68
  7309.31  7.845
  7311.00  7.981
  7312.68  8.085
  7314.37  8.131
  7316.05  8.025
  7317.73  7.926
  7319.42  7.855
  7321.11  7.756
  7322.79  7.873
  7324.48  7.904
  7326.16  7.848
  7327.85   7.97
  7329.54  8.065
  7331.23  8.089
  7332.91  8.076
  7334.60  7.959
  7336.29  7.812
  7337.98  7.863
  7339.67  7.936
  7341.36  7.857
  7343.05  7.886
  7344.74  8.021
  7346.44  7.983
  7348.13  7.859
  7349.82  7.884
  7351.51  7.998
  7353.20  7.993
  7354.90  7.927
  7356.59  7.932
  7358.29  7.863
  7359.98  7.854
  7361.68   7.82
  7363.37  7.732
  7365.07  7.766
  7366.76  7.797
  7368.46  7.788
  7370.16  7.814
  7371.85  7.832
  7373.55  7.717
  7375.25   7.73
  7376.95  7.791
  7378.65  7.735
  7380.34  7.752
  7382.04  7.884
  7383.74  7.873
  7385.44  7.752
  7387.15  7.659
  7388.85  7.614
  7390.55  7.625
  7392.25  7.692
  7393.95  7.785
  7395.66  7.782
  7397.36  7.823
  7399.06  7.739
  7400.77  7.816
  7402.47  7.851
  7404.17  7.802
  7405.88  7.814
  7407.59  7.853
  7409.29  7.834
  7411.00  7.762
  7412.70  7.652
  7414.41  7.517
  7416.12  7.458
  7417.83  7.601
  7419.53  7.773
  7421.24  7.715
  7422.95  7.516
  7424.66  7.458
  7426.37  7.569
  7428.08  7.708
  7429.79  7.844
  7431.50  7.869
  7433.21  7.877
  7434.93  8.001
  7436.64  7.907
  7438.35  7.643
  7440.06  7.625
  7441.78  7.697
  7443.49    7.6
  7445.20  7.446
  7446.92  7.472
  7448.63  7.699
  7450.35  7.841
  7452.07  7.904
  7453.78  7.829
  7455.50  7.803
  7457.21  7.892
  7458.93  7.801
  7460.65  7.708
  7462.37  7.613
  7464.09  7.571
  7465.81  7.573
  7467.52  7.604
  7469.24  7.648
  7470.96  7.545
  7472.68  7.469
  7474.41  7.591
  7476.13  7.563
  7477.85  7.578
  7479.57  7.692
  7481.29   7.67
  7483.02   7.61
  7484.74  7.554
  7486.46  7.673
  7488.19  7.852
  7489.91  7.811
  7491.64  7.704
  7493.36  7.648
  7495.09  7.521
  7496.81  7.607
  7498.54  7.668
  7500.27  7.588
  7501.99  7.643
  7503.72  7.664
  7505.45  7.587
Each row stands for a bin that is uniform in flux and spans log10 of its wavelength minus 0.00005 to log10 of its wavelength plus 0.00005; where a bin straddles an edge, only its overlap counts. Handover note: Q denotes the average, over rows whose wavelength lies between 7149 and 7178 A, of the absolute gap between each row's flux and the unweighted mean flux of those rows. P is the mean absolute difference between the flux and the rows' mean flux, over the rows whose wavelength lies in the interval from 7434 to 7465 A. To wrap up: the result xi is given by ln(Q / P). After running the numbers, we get -0.59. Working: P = 0.13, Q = 0.073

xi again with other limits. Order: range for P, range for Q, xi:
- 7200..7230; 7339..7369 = -0.12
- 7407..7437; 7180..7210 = -0.45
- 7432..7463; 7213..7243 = 0.06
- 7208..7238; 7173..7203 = -0.47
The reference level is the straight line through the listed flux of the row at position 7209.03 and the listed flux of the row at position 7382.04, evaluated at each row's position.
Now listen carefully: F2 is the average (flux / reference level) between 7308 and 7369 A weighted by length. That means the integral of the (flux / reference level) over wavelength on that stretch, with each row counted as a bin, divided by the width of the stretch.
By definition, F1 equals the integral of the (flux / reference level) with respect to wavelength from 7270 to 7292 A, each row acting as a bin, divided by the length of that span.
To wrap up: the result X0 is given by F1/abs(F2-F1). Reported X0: 227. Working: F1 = 0.990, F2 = 0.995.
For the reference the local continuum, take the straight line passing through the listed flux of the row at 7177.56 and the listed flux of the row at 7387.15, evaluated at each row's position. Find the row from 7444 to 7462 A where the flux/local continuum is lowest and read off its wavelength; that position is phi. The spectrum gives 7445.20 A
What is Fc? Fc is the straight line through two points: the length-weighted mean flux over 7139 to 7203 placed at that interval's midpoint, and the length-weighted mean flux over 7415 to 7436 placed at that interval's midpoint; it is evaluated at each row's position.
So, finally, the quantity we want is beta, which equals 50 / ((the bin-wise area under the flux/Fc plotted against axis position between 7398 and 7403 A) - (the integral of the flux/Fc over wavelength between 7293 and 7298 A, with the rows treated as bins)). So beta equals -4685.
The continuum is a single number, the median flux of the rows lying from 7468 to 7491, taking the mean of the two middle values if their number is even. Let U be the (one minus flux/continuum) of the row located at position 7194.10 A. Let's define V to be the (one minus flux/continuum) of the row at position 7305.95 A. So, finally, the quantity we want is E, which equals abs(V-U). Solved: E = 0.04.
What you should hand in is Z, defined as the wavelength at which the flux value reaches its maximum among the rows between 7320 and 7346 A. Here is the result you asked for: 7331.23 A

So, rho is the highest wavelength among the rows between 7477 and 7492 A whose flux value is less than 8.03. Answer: 7491.64 A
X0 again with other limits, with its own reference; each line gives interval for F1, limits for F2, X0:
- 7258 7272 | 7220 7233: 312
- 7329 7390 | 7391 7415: 413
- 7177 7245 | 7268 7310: 245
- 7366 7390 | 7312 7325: 95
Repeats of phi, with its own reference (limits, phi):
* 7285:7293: 7289.15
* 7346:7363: 7361.68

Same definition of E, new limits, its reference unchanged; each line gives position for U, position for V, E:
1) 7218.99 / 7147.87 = 0.02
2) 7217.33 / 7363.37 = 0.05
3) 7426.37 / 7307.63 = 0.01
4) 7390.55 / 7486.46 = 0.01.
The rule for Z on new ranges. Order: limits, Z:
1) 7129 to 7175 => 7136.36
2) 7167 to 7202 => 7199.07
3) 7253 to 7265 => 7260.67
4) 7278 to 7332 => 7280.76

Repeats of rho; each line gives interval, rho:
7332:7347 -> 7346.44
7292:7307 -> 7305.95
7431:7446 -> 7445.20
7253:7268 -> 7267.36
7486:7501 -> 7500.27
